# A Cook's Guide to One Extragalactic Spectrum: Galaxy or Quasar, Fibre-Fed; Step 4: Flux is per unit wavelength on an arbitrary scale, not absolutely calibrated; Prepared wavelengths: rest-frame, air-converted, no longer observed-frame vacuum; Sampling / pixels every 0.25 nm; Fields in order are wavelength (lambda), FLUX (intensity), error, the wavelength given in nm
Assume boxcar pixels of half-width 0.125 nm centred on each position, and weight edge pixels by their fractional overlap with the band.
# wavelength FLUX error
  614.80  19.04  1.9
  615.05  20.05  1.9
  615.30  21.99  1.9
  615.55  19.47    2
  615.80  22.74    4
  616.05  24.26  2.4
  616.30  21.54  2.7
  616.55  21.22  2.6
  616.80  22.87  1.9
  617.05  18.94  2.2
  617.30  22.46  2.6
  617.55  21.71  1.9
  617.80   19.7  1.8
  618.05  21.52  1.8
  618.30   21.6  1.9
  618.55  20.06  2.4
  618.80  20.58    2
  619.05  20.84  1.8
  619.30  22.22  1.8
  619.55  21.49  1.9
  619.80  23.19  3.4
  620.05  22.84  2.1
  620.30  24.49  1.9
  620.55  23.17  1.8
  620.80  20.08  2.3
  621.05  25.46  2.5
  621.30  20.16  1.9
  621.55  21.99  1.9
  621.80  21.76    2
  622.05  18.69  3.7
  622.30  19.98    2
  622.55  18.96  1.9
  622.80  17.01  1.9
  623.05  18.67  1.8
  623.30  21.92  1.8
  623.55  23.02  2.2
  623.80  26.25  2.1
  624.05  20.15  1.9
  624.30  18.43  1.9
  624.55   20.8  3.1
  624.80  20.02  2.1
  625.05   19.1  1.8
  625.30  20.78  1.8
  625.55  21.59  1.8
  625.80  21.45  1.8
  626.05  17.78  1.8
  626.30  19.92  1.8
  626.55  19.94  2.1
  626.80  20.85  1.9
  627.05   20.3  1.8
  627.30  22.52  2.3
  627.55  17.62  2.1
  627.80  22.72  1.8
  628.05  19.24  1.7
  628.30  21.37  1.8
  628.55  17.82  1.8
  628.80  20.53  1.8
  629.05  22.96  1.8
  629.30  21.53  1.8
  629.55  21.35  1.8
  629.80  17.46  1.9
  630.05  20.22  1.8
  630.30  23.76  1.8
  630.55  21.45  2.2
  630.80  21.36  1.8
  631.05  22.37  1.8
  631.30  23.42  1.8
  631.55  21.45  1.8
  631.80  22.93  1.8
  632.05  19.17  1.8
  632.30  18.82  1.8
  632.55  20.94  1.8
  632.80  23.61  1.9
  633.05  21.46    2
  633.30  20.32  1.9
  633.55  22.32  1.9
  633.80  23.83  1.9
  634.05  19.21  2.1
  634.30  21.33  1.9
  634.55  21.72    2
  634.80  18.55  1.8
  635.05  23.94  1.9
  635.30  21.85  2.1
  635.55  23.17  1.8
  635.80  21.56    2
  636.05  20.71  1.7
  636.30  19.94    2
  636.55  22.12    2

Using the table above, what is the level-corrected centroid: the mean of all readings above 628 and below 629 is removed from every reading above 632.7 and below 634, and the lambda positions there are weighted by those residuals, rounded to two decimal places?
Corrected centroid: 633.33 nm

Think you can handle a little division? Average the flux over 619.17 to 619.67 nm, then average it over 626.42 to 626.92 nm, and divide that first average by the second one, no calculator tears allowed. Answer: 1.07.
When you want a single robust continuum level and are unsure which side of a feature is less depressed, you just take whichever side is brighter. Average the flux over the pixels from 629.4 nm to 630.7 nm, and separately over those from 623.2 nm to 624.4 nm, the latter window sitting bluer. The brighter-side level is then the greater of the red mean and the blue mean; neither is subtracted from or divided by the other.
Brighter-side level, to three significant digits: 22.0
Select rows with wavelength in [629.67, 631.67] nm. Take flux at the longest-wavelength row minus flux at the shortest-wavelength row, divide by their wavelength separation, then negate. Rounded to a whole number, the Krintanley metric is -2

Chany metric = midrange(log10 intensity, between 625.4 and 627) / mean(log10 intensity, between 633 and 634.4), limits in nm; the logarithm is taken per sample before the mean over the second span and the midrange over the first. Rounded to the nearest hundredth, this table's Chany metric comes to 0.97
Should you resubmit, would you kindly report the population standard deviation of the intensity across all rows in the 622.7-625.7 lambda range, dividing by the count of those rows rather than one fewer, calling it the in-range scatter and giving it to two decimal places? 2.32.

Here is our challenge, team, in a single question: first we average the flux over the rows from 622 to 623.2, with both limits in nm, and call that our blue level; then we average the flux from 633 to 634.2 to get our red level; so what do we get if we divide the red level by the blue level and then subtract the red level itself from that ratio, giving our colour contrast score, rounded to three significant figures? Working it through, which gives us -20.3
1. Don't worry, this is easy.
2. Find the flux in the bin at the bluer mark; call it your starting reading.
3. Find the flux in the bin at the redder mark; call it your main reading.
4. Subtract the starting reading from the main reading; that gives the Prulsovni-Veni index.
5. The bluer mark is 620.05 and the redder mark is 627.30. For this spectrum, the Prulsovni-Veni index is 0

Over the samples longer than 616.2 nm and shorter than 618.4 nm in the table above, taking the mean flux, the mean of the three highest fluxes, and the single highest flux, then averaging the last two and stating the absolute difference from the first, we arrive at 1.3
